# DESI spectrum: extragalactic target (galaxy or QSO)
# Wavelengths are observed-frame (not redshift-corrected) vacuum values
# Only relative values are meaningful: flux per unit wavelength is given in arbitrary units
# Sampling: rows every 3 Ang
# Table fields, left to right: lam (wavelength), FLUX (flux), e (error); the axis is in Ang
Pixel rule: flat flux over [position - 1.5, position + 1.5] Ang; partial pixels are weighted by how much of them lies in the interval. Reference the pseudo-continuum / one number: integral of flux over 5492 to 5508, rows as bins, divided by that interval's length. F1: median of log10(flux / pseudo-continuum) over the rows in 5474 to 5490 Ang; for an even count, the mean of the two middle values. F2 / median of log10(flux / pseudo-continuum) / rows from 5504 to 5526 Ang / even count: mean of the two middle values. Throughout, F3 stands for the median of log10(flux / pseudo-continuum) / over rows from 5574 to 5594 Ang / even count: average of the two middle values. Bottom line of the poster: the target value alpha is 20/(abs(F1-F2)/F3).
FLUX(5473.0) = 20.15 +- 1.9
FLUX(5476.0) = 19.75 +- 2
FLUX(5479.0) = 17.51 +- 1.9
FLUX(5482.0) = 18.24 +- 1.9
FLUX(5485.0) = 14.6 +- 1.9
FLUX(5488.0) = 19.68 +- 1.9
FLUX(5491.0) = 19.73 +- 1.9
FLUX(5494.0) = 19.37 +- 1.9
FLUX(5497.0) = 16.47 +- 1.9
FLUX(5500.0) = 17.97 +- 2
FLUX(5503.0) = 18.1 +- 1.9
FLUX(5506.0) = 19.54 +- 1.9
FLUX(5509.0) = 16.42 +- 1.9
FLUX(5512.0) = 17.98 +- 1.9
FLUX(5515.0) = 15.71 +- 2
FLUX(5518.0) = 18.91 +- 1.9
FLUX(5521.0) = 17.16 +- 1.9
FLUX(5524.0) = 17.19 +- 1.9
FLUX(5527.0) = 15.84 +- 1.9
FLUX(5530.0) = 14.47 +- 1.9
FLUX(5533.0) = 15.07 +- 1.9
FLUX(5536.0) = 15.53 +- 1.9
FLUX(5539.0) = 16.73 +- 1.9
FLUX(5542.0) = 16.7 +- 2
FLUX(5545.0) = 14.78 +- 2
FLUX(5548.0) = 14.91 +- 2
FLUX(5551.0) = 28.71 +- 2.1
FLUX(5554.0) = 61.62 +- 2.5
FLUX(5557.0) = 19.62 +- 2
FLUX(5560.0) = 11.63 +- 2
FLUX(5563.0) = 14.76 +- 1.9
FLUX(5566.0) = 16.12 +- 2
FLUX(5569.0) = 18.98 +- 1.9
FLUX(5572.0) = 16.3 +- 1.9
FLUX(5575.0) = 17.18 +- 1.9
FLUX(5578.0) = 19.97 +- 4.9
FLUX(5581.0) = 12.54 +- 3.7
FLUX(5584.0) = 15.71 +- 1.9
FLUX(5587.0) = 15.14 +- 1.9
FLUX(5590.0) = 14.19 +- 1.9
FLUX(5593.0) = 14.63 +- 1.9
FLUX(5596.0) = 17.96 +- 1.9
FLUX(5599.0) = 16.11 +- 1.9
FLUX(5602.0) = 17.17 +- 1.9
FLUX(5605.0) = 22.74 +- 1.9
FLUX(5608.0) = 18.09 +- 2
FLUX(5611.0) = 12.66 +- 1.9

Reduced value -64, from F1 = 0.00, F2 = -0.027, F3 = -0.082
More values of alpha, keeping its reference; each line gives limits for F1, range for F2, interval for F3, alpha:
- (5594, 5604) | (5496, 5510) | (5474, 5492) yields 16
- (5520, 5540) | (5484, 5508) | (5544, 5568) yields -20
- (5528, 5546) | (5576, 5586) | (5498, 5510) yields -10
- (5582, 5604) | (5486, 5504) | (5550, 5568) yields -3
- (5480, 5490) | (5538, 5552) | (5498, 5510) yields -3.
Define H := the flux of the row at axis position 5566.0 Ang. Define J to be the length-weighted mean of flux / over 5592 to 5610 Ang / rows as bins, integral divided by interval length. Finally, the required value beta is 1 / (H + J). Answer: 0.0295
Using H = 16.12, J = 17.7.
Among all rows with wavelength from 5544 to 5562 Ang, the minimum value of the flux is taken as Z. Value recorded 11.63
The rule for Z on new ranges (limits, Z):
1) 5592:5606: 14.63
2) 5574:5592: 12.54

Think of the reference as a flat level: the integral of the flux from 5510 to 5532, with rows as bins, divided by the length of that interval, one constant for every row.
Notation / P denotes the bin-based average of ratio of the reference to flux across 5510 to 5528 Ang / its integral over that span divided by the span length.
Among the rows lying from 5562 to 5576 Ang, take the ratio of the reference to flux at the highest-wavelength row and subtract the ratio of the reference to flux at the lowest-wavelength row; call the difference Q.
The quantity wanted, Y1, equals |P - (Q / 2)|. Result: 1.1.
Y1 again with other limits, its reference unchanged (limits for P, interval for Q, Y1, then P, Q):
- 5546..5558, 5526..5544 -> 0.7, 0.72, -0.05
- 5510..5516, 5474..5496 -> 1.0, 0.99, 0.02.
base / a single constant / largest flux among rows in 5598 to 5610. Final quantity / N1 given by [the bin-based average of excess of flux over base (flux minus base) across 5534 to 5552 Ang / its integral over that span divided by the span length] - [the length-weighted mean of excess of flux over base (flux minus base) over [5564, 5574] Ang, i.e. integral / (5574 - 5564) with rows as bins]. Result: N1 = 0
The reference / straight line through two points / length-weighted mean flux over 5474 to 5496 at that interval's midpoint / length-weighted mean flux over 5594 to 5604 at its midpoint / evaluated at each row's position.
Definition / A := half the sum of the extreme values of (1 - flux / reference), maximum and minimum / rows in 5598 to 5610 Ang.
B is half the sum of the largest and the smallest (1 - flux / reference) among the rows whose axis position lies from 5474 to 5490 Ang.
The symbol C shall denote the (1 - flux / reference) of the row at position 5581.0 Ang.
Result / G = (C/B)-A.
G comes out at 4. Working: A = -0.13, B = 0.07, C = 0.28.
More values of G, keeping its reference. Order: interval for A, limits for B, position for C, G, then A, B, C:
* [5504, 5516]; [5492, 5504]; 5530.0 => 9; 0.03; 0.02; 0.19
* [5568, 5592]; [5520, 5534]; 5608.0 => -1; 0.07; 0.12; -0.05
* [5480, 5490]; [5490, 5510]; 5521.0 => 4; 0.07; 0.01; 0.05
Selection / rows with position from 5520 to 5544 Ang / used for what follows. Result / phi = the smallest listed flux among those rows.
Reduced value 14.47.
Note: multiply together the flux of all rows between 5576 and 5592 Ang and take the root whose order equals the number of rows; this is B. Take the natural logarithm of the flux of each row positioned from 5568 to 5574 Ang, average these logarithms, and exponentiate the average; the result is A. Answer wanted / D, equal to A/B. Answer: 1.15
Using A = 18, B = 15.3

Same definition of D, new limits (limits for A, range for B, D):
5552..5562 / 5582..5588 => 1.57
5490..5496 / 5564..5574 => 1.14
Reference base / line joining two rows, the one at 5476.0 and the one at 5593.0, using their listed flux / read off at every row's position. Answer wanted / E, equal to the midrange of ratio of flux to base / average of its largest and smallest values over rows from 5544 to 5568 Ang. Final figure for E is 2.25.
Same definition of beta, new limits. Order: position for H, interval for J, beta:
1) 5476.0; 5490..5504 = 0.0263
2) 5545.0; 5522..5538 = 0.0328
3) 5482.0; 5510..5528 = 0.0283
